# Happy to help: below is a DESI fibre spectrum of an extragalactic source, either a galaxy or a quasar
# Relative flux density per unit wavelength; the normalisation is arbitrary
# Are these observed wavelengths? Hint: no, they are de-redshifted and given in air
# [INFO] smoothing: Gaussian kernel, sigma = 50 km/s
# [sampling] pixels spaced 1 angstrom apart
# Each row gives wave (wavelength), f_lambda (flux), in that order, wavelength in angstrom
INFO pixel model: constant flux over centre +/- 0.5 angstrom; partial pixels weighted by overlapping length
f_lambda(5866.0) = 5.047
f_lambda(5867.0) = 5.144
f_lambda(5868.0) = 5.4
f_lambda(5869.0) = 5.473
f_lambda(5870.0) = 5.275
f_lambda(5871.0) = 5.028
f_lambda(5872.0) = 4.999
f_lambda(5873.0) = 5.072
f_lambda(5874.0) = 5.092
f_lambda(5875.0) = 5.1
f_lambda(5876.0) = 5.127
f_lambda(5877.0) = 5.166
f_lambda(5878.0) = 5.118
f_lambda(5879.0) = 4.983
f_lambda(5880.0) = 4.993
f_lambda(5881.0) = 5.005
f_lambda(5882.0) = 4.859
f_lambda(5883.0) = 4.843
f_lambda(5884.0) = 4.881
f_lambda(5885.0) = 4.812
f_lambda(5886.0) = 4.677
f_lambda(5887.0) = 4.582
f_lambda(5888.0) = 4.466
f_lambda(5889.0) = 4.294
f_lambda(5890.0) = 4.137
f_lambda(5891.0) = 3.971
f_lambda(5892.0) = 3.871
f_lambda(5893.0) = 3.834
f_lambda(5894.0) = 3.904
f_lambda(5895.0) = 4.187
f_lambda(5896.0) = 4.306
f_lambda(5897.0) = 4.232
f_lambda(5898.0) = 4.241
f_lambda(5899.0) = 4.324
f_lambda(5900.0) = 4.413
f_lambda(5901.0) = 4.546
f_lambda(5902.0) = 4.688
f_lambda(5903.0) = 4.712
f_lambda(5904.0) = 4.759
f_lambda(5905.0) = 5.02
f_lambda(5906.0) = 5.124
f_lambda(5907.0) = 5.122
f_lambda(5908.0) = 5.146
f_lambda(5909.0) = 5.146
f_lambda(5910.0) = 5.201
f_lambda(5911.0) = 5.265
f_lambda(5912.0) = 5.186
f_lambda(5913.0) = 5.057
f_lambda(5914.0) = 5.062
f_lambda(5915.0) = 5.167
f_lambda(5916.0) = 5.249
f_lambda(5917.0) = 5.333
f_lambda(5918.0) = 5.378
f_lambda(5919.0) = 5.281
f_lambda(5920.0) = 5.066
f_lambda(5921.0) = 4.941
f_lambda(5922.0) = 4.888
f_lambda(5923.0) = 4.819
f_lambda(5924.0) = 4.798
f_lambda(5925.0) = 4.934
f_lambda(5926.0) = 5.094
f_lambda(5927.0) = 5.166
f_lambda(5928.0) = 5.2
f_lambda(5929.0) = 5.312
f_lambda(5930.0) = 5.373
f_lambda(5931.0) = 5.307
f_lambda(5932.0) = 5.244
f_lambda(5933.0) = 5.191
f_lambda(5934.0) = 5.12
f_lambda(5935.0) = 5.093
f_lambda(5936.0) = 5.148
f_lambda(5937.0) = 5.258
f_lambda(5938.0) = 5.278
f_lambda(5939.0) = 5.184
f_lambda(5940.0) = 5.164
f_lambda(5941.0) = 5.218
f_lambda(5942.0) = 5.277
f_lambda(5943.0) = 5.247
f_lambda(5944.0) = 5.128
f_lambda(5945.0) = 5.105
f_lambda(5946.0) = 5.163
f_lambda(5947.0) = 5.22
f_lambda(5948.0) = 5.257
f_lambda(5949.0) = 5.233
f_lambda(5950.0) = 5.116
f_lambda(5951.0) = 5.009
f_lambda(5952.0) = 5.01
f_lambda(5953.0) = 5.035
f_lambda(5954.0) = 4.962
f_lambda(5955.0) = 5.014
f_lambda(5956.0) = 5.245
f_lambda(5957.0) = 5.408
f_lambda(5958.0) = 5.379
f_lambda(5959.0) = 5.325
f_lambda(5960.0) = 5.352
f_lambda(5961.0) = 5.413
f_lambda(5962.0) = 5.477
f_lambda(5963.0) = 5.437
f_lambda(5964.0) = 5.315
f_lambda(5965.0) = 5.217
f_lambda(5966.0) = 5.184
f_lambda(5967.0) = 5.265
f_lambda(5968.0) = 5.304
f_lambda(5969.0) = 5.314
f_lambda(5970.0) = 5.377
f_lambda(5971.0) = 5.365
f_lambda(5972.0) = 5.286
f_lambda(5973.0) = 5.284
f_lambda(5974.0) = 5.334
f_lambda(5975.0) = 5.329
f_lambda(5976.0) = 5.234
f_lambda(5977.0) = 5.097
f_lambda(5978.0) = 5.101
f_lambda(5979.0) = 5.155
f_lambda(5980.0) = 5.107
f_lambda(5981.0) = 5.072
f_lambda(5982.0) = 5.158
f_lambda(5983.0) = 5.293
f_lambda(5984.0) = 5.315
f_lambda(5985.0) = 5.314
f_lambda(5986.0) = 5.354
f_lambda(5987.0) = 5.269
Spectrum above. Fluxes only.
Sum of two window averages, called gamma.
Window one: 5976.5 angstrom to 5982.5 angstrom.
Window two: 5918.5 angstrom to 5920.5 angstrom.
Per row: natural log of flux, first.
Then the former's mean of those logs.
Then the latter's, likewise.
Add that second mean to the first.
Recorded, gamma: 3.28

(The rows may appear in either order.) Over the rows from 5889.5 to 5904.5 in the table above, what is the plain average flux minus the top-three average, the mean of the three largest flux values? -0.445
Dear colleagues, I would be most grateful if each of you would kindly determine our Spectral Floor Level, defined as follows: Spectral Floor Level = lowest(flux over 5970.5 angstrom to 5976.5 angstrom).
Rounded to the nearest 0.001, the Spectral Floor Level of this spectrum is 5.234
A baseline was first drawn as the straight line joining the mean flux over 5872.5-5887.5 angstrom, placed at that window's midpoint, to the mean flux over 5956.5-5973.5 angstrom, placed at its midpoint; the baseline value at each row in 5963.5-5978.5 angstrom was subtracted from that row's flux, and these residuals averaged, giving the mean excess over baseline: -0.10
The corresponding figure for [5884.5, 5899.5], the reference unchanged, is -0.75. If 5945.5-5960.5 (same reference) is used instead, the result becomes -0.10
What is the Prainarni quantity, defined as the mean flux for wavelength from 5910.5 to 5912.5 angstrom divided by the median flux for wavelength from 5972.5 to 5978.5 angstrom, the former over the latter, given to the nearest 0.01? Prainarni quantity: 0.99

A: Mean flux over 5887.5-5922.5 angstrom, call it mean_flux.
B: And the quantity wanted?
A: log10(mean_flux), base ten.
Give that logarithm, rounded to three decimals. 0.675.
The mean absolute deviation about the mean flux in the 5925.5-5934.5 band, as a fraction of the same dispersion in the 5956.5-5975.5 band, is 1.4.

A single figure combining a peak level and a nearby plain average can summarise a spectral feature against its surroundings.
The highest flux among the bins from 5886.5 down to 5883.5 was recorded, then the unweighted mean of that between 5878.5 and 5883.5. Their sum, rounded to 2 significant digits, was 9.8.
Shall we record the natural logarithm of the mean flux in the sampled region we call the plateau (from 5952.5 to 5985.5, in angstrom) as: 1.66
